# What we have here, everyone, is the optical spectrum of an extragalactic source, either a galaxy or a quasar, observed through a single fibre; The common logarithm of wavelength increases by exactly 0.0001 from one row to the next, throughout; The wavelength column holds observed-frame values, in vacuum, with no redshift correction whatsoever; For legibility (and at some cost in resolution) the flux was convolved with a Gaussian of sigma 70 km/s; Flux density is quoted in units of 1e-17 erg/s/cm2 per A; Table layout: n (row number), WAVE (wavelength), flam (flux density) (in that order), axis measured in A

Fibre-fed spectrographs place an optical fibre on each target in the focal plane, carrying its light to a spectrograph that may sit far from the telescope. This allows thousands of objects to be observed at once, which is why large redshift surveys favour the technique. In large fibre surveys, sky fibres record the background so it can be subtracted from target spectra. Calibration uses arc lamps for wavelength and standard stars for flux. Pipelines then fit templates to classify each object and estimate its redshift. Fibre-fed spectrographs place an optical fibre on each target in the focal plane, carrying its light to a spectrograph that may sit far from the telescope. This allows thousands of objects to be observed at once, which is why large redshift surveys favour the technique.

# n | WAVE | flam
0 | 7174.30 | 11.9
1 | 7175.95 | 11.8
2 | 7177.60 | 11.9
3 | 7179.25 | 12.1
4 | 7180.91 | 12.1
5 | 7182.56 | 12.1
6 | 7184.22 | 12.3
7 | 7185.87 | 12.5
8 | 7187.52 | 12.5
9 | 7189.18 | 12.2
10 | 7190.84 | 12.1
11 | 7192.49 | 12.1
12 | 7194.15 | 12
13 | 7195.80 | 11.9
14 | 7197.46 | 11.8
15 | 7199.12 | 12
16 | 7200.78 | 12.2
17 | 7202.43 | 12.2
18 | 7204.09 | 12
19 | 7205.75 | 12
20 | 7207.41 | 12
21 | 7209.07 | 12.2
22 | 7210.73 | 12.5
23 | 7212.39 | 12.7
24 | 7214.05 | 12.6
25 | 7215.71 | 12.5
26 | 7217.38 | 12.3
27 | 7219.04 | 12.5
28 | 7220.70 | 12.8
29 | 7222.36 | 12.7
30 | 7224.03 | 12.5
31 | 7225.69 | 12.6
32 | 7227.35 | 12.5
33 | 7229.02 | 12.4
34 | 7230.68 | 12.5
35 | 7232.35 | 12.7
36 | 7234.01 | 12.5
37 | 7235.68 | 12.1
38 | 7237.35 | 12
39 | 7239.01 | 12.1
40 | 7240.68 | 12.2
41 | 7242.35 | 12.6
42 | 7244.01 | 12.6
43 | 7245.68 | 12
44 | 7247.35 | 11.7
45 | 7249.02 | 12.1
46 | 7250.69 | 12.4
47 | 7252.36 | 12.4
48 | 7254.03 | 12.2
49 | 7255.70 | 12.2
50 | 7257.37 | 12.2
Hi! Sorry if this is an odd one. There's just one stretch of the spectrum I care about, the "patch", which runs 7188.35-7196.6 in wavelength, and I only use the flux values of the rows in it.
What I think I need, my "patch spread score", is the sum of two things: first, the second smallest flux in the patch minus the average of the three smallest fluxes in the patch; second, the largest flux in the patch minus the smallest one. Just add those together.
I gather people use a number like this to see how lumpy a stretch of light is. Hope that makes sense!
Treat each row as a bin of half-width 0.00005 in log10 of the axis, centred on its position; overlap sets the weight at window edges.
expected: 0.3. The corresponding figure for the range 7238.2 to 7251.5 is 1.0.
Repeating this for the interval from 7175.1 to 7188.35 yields 0.7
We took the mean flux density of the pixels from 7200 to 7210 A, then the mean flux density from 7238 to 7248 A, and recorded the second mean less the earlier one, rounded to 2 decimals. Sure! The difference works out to 0.10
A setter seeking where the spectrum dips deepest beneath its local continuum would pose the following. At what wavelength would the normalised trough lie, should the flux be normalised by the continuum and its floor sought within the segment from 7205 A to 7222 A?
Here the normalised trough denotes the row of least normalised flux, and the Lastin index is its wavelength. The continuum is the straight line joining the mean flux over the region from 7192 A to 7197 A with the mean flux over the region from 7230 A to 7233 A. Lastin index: 7207.41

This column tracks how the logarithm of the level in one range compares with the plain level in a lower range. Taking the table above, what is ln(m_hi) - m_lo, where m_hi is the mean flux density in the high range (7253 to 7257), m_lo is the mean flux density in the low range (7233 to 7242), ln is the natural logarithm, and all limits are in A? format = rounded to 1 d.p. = -9.7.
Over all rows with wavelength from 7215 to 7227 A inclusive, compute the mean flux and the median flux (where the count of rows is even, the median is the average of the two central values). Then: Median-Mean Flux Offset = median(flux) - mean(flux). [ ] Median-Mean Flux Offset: -0.06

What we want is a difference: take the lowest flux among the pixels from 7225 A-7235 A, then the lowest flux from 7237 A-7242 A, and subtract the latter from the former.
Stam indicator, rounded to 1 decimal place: 0.4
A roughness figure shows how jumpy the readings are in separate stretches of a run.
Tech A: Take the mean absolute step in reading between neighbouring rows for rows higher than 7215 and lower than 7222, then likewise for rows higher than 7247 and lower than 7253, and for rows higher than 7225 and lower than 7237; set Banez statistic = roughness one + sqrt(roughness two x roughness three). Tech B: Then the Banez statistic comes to 0.440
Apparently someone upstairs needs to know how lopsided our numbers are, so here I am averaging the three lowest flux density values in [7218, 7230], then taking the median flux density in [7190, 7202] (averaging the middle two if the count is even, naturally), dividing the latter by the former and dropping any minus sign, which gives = 0.96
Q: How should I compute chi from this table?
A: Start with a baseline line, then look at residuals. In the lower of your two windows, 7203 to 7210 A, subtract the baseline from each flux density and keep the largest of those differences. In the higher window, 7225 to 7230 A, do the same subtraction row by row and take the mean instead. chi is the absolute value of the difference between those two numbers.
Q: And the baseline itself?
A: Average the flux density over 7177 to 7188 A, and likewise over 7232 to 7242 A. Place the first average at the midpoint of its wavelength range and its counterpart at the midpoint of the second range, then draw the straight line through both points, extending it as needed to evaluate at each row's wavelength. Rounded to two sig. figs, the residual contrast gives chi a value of 0.28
